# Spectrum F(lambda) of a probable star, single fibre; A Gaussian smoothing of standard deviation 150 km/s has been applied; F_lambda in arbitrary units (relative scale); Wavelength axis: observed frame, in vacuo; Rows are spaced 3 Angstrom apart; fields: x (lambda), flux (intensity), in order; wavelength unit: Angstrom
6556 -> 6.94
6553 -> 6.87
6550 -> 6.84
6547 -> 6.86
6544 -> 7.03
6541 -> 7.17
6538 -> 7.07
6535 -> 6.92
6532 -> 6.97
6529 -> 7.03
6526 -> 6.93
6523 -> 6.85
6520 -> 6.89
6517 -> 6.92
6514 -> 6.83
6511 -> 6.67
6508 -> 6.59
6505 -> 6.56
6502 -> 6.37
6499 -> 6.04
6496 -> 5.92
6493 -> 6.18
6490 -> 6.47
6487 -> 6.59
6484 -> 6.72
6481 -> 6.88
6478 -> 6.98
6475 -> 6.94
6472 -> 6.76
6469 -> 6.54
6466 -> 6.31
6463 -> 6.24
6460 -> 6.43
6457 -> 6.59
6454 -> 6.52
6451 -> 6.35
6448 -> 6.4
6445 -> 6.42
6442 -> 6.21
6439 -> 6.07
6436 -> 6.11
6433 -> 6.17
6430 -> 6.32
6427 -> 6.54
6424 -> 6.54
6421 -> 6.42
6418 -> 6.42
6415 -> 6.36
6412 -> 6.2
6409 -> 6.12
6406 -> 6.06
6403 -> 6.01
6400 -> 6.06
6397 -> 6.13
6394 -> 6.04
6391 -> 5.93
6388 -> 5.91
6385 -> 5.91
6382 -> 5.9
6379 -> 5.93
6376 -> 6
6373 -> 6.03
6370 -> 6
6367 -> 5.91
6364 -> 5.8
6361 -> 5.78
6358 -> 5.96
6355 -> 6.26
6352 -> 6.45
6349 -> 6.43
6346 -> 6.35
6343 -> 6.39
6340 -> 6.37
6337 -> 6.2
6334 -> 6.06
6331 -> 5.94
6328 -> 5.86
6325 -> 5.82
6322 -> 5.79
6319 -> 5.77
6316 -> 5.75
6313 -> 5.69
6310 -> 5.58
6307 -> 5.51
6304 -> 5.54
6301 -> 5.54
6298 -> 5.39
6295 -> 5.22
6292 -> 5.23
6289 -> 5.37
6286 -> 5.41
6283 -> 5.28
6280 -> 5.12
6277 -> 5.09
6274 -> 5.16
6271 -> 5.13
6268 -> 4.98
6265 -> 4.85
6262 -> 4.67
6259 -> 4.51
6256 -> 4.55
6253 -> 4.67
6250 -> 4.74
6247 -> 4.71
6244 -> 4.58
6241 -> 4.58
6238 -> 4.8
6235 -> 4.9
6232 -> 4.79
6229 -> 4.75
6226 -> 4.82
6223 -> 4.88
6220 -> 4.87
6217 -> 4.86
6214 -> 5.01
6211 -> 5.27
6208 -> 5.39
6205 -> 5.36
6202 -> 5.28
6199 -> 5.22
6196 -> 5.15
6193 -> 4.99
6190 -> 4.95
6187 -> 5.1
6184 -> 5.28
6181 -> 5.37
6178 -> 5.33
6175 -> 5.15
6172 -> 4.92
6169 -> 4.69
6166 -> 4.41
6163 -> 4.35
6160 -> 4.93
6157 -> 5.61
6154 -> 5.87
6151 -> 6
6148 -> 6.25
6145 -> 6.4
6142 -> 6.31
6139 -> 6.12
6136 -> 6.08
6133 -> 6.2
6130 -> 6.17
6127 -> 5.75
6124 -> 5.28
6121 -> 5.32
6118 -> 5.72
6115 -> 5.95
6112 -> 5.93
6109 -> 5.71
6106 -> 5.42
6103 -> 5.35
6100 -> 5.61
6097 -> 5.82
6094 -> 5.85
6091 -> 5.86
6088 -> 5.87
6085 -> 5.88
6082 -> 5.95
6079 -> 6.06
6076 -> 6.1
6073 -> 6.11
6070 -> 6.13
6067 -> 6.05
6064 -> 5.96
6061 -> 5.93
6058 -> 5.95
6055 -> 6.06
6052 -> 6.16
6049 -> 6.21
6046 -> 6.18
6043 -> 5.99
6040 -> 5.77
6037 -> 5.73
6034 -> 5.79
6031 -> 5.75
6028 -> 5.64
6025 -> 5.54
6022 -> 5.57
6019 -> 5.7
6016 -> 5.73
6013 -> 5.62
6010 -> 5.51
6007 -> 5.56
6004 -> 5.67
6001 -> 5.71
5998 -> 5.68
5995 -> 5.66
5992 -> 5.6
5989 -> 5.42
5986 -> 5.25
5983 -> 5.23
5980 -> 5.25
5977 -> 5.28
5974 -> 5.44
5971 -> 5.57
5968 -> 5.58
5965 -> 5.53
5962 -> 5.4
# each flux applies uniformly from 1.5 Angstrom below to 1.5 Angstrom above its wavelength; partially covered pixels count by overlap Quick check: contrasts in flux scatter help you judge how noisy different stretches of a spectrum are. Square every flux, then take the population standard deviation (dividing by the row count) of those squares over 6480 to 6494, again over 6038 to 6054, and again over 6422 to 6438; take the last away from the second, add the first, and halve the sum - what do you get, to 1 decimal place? 1.4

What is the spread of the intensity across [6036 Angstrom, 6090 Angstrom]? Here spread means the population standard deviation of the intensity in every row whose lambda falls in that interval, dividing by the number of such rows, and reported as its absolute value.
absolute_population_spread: 0.13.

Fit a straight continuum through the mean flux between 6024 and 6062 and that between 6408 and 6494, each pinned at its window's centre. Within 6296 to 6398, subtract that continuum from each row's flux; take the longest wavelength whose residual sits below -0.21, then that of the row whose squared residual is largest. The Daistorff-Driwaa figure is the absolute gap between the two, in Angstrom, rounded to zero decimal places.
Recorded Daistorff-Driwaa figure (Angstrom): 99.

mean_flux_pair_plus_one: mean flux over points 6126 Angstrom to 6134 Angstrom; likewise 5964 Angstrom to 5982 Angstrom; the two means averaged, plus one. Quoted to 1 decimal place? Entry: 6.7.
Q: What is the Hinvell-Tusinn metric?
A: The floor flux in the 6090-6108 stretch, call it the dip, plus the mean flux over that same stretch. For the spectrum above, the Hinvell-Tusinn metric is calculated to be 11.0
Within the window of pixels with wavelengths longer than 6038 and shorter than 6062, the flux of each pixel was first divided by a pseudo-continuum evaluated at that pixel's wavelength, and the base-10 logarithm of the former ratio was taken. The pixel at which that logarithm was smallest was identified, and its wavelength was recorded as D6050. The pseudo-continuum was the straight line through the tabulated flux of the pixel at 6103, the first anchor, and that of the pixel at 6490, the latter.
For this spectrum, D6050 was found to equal 6040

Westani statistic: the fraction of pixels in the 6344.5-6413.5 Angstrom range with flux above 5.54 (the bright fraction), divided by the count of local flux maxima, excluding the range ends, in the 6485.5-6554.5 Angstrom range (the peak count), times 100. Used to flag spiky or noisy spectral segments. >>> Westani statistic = 33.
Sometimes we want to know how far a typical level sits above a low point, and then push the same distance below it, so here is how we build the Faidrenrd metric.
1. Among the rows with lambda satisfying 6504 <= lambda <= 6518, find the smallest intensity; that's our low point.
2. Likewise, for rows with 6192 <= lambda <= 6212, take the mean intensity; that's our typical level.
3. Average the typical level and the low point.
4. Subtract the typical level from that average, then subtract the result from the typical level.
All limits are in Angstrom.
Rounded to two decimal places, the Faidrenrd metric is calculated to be 4.58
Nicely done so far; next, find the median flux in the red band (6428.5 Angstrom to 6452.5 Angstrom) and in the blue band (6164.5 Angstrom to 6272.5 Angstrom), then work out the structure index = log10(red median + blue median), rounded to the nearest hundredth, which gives 1.05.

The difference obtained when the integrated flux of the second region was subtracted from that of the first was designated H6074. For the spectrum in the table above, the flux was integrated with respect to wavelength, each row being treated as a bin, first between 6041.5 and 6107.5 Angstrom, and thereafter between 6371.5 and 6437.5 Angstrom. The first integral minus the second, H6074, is -14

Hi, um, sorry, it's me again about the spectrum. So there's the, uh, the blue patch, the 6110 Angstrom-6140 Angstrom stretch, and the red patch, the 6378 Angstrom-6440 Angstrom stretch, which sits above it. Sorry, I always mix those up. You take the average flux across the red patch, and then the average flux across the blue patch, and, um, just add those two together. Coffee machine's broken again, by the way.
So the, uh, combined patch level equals 12.0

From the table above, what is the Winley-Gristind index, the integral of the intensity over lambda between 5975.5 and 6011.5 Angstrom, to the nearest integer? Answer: 197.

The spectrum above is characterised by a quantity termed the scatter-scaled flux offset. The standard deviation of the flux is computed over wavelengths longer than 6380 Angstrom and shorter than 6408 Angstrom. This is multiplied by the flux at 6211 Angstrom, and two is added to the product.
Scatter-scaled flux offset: 2.4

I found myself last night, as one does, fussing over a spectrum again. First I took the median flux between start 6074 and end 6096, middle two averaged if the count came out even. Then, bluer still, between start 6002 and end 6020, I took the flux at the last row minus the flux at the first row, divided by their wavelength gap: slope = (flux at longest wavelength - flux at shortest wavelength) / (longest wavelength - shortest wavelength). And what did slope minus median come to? -5.9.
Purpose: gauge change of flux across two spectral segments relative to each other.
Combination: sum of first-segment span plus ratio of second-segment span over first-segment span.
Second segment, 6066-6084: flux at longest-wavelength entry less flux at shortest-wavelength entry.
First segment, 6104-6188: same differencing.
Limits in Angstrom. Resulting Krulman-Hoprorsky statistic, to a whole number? 0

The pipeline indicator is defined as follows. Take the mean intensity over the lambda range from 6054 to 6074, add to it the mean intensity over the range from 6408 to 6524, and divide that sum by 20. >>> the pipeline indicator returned 0.62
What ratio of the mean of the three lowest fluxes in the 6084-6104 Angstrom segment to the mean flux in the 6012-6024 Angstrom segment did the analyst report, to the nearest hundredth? 0.99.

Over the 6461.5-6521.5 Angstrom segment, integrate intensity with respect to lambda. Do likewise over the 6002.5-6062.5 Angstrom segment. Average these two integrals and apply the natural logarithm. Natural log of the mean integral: 5.92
